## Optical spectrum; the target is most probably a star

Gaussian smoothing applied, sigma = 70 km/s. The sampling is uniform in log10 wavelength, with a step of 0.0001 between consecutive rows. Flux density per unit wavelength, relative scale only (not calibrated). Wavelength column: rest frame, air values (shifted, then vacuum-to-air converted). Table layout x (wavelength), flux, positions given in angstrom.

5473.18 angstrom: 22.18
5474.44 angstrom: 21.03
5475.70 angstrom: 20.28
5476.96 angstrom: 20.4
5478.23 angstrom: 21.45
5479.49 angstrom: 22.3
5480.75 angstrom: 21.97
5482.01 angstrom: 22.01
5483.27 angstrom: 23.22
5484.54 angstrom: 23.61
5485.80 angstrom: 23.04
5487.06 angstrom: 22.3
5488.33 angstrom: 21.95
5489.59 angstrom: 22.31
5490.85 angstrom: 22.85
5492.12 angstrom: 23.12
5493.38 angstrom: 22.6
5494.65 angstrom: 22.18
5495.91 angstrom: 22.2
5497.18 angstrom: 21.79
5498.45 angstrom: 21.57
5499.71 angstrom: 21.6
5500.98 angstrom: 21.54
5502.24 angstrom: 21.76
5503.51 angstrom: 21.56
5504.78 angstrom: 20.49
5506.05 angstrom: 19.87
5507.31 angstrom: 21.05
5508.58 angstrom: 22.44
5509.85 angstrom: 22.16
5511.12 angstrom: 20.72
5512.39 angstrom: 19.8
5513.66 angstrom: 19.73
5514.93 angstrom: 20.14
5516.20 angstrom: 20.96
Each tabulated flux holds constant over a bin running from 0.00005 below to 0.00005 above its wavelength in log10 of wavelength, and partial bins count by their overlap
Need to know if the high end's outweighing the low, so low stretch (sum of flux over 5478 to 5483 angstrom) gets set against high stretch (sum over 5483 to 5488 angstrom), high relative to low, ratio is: 1.05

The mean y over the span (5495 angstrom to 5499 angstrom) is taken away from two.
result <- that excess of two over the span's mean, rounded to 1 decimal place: -19.9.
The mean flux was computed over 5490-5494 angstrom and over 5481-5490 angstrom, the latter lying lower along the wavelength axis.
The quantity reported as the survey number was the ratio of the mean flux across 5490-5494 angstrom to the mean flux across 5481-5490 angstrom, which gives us 1.01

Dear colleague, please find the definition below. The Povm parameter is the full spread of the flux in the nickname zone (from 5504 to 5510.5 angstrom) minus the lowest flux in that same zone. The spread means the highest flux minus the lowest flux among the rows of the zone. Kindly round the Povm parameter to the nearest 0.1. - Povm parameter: -17.3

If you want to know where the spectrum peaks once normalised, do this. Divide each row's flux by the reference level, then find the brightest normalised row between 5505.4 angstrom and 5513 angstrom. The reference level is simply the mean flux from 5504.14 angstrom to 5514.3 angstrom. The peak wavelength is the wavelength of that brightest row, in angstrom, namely 5508.58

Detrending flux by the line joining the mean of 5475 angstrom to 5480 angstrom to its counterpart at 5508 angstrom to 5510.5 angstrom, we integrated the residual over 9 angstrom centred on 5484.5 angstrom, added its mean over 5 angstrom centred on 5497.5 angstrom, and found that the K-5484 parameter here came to 11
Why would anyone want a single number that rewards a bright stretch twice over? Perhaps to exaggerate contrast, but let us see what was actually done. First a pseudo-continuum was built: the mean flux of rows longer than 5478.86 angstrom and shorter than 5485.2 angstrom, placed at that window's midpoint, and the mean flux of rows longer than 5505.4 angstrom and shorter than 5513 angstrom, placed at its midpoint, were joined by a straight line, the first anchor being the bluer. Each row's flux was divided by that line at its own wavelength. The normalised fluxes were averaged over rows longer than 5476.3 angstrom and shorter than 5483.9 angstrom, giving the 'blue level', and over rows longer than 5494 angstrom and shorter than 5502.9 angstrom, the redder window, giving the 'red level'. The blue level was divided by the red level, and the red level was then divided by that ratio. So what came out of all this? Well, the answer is 1.05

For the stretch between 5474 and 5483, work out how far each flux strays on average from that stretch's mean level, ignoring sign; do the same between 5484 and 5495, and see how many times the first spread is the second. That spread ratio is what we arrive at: 1.5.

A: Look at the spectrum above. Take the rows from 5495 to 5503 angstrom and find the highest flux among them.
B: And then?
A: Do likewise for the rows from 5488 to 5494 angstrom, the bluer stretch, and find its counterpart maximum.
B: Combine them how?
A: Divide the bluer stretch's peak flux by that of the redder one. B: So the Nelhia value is 1.041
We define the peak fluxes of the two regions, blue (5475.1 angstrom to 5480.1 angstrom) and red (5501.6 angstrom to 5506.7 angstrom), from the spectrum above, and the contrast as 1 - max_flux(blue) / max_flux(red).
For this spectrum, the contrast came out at -0.02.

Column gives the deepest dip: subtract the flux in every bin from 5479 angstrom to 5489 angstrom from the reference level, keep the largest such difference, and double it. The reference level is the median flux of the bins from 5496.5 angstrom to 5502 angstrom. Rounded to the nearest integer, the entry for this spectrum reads -1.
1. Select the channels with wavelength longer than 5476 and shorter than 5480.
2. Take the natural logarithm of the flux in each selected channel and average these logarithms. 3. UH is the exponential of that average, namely 21.4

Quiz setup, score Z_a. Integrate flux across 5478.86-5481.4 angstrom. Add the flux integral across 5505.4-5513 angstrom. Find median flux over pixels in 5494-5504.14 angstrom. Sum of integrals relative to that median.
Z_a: 10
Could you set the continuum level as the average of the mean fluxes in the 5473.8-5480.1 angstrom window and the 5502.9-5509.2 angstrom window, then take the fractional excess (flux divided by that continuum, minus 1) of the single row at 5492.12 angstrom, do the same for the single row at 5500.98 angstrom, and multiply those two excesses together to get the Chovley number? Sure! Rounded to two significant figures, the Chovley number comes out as 0.0021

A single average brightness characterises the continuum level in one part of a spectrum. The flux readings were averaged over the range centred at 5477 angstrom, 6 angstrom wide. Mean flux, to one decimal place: 21.1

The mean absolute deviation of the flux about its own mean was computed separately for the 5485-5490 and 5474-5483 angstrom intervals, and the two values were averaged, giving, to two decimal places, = 0.49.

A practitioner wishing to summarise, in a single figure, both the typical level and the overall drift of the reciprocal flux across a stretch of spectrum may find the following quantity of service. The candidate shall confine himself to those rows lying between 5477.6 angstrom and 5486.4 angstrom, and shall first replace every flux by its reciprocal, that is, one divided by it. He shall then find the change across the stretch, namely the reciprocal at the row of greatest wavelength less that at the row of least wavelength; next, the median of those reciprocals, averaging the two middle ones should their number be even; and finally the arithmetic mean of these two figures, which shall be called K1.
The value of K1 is 0.0208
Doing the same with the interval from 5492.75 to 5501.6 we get 0.0240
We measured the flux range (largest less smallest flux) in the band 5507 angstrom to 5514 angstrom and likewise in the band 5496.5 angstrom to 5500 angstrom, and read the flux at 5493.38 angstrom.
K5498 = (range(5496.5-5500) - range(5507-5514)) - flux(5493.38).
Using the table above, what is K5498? -25.1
